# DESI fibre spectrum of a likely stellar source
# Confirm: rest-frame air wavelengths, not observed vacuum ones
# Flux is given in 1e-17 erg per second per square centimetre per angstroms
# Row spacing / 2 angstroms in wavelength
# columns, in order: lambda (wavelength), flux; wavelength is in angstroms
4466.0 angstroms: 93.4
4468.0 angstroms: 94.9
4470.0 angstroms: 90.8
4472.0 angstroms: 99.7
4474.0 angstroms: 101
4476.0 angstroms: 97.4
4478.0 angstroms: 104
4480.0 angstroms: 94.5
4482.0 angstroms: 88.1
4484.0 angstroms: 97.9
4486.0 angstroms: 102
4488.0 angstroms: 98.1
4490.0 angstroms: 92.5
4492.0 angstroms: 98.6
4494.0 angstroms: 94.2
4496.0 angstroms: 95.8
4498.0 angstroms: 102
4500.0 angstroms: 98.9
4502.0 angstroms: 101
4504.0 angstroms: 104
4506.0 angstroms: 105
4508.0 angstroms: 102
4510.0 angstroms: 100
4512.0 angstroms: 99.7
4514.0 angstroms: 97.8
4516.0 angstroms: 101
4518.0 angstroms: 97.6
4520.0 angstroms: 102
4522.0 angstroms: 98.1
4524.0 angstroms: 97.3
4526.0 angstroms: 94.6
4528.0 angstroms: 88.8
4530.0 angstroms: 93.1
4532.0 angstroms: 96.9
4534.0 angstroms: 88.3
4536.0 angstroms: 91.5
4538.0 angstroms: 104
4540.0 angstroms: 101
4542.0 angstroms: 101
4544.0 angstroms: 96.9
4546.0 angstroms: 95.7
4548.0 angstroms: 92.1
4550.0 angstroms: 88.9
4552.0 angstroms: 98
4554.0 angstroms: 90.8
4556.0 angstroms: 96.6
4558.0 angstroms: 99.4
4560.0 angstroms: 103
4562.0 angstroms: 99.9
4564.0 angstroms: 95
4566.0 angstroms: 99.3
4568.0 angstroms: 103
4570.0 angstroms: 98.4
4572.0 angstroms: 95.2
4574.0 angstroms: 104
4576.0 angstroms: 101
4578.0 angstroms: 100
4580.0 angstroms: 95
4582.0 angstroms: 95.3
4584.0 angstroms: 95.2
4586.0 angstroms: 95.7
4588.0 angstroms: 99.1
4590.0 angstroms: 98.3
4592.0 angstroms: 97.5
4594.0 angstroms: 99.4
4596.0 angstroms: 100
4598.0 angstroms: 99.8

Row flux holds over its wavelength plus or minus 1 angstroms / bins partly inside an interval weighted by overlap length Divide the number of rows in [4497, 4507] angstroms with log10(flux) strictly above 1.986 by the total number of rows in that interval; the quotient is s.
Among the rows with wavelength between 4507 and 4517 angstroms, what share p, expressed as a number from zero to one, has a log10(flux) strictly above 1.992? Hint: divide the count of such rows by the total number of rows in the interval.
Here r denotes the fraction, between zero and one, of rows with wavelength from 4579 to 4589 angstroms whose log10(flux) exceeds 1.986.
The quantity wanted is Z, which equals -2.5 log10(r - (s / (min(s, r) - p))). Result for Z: -0.7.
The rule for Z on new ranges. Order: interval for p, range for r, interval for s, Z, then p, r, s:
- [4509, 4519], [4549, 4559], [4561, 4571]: -1.6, 0.60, 0.40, 0.8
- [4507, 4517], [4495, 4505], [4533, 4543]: -1.4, 0.80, 0.80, 0.6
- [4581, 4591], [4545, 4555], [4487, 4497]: -0.9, 0.40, 0.20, 0.4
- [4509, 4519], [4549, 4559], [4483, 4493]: -1.6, 0.60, 0.40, 0.8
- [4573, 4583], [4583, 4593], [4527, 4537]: -0.1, 0.60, 0.60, 0.2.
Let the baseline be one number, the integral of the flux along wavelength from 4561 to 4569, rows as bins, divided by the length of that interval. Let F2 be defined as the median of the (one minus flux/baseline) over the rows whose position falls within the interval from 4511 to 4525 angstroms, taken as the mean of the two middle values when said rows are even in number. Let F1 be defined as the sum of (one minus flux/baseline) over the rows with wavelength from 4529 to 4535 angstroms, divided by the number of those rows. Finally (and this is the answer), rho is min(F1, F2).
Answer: 0.01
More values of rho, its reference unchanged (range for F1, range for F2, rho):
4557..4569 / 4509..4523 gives -0.01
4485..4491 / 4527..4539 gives 0.02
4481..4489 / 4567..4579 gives -0.01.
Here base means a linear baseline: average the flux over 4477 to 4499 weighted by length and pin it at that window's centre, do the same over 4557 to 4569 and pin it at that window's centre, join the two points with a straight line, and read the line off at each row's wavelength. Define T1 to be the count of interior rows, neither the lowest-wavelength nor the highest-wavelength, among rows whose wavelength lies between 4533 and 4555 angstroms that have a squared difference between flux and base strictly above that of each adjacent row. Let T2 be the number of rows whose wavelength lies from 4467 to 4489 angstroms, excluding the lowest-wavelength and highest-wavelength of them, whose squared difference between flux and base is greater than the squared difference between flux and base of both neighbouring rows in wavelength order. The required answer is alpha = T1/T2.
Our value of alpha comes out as 0.2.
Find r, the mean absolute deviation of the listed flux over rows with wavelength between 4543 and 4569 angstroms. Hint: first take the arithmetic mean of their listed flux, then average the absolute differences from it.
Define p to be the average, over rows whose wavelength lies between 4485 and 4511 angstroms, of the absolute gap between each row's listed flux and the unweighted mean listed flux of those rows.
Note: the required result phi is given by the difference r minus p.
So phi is 0.40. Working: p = 2.95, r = 3.35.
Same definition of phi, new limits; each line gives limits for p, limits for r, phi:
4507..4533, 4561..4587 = 0.10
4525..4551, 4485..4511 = -1.13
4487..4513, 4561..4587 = -0.02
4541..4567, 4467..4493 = 0.42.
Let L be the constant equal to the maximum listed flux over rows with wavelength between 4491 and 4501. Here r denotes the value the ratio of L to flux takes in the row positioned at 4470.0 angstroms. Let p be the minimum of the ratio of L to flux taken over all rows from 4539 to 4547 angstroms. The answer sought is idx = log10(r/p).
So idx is 0.046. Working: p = 1.010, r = 1.12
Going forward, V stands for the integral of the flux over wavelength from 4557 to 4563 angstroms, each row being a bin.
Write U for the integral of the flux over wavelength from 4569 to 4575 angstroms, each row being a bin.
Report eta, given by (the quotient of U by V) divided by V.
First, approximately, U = 595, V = 605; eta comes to 0.0016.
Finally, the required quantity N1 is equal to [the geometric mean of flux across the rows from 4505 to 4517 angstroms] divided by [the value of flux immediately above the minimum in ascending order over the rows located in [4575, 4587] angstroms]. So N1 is 1.06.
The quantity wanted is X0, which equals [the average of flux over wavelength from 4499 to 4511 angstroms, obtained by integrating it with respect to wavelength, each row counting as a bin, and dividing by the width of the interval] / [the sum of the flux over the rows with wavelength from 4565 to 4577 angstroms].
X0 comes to 0.1694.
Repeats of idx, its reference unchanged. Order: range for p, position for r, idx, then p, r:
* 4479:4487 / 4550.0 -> 0.060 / 1.000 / 1.15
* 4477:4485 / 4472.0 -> 0.018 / 0.981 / 1.02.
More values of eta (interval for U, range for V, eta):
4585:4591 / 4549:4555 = 0.0019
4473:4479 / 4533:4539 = 0.0019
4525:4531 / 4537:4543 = 0.0015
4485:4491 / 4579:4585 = 0.0018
